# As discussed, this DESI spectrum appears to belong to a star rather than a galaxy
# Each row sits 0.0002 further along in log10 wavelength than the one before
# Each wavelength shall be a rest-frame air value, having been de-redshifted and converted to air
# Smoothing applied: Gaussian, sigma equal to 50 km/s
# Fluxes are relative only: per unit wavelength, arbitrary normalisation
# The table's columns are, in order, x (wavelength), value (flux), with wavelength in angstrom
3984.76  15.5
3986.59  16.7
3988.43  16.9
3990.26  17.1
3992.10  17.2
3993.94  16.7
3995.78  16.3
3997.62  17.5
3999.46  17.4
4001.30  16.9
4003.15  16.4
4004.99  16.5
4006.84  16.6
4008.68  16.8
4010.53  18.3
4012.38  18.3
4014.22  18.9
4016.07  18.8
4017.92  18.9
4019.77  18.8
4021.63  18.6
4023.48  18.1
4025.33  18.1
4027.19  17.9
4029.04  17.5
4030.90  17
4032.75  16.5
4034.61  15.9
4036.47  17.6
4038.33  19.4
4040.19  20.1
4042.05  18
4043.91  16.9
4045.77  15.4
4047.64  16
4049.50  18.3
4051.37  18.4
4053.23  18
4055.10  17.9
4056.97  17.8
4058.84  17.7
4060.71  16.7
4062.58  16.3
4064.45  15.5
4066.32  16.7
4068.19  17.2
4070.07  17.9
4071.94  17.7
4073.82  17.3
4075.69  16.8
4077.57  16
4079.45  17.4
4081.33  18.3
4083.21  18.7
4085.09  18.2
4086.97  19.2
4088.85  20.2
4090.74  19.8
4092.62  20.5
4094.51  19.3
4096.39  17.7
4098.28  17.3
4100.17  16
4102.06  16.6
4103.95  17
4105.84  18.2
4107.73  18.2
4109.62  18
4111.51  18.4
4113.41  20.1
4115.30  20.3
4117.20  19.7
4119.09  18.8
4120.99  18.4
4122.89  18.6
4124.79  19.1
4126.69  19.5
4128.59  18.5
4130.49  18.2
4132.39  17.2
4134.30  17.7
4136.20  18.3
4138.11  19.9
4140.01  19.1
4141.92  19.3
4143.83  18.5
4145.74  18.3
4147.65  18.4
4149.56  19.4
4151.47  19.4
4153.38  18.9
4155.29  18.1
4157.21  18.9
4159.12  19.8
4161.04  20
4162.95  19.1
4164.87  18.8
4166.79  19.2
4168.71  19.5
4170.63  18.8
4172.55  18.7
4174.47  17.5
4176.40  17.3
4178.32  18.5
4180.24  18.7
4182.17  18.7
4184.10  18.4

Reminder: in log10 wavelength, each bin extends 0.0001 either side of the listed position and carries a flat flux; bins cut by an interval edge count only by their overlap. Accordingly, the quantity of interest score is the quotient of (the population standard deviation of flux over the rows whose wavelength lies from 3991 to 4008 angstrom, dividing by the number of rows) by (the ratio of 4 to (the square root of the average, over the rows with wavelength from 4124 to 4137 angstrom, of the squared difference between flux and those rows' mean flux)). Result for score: 0.08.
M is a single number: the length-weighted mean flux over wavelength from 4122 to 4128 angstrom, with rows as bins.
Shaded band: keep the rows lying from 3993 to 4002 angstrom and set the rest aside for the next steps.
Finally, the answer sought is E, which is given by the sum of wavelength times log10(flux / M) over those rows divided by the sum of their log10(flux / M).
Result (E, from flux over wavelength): 3997.3 angstrom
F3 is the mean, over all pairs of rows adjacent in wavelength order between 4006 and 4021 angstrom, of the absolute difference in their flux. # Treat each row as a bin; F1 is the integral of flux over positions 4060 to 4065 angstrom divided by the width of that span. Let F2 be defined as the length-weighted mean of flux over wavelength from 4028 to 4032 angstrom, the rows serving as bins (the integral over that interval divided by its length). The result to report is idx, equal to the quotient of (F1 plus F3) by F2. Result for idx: 0.96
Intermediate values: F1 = 16.2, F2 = 17.3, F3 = 0.4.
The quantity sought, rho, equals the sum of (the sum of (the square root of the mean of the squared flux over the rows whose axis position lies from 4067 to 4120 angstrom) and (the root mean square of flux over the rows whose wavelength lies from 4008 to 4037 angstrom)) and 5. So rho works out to 41.2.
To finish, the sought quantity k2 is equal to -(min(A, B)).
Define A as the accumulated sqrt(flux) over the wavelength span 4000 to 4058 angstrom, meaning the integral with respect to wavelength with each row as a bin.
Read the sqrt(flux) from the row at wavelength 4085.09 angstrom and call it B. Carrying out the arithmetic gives -4.27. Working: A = 244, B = 4.27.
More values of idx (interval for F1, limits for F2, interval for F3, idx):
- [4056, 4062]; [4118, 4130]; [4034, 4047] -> 1.00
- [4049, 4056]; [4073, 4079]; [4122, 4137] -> 1.12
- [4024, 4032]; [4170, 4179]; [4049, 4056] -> 0.98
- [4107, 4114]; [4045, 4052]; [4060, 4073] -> 1.13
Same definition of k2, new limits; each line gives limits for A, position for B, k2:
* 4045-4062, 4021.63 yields -4.31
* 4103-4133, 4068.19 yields -4.15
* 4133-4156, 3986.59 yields -4.09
